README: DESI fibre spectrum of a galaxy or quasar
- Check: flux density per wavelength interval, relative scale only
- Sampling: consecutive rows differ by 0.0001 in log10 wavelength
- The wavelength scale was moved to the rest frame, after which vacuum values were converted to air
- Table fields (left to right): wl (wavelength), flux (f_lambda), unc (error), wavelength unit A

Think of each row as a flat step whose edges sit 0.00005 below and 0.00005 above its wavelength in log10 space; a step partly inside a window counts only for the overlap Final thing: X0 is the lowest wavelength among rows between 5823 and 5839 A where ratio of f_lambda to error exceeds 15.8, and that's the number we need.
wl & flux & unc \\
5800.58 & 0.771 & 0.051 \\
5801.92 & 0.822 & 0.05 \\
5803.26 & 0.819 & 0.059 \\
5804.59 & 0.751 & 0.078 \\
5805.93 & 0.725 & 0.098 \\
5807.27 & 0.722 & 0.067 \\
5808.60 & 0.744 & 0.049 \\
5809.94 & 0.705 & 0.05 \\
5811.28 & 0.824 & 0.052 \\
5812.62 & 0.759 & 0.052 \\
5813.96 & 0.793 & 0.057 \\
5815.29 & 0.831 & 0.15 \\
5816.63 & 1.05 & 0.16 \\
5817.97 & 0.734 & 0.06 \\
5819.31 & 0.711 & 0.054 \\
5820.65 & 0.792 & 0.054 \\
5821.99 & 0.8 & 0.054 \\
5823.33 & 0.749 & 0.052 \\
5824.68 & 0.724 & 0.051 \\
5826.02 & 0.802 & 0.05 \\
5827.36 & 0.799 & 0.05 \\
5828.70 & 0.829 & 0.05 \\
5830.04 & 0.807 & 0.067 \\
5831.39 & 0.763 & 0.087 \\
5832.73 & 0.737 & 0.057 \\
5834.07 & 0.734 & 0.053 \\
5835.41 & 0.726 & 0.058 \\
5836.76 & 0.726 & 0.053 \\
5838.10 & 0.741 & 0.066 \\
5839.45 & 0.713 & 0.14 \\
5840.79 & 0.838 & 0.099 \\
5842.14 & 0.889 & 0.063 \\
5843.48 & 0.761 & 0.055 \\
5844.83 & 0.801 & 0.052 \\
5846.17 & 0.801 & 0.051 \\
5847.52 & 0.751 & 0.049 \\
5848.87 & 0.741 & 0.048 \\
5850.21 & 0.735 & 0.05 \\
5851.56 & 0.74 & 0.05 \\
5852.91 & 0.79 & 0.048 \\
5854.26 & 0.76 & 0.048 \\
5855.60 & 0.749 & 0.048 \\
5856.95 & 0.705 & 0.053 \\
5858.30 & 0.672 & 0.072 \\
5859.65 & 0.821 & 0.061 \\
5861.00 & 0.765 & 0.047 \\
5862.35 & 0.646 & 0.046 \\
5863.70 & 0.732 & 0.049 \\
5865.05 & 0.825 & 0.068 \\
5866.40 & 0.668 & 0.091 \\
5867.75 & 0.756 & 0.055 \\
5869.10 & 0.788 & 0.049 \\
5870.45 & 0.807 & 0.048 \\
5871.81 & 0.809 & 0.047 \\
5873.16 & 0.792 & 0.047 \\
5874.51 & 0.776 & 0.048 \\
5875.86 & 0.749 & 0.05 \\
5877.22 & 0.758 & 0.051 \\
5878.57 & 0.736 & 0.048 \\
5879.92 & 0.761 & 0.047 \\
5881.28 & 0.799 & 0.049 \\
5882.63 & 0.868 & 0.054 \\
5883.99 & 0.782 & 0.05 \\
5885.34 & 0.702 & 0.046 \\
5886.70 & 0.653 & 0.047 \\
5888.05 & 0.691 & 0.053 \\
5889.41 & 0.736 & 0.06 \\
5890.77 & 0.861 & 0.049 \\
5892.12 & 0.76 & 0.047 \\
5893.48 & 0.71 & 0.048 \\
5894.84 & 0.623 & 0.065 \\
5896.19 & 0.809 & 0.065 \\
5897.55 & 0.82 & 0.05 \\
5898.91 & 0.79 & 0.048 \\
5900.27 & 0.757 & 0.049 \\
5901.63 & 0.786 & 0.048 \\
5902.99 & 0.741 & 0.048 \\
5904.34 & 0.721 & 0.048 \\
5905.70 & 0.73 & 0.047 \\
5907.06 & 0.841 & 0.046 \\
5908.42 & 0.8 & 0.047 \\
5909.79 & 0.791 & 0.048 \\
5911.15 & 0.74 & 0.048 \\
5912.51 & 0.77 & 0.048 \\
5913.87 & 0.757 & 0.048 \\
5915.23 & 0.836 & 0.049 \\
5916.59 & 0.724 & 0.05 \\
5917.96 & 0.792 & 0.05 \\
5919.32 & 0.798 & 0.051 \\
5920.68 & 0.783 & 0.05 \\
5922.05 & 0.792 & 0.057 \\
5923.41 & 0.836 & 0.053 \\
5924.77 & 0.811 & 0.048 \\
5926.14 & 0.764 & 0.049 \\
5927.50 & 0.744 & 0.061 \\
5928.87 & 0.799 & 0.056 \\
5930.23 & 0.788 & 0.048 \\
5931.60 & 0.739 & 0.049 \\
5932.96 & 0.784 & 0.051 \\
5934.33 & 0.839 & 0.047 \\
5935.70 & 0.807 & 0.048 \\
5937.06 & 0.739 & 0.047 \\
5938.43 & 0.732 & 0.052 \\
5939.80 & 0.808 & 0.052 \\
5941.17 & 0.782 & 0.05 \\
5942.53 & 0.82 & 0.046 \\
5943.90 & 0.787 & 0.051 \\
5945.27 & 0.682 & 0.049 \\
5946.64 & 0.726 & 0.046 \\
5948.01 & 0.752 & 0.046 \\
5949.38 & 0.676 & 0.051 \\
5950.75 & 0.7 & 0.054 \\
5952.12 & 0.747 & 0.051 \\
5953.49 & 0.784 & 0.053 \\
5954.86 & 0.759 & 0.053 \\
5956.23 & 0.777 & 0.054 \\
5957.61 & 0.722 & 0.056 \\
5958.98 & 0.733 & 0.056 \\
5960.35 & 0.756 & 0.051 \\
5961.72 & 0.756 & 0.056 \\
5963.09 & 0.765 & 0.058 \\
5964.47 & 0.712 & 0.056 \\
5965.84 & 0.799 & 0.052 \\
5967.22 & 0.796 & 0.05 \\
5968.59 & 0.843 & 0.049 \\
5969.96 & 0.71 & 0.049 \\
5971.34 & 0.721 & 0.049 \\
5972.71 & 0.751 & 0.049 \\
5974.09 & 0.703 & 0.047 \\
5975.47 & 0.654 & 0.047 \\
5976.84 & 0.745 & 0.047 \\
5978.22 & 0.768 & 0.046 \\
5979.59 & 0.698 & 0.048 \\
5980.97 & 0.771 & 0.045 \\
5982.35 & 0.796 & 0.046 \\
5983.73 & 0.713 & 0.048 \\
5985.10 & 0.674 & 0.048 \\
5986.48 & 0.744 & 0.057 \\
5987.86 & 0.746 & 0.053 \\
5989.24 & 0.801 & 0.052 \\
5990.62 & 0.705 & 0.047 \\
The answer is 5826.02 A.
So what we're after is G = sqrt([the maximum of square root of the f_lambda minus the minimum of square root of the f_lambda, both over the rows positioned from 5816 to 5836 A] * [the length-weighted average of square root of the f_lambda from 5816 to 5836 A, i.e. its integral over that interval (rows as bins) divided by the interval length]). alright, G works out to 0.40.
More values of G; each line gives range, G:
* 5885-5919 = 0.35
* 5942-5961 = 0.27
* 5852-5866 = 0.30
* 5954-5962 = 0.17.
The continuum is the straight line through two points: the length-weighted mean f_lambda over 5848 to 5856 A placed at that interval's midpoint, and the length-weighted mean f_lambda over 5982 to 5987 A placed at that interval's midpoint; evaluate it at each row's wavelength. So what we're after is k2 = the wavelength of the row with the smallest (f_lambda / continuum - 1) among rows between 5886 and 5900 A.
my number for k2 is 5894.84 A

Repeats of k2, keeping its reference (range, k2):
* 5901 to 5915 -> 5904.34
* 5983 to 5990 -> 5985.10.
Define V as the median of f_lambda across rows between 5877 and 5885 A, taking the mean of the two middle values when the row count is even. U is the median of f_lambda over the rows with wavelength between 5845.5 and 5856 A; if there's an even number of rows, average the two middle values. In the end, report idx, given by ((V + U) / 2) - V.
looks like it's -0.011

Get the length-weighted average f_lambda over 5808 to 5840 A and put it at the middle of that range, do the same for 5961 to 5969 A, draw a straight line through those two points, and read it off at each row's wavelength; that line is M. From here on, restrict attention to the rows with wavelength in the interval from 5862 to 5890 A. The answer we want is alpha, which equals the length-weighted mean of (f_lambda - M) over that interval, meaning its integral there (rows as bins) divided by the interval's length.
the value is -0.020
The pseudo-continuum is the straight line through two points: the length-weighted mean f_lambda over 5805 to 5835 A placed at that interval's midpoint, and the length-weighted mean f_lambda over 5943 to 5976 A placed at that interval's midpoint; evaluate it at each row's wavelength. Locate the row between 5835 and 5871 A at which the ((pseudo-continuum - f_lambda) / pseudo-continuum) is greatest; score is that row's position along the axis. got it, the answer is 5862.35 A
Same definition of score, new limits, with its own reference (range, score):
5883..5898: 5894.84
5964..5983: 5975.47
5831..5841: 5839.45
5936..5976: 5975.47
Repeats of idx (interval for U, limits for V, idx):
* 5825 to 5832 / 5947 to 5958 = 0.026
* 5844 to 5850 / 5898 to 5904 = 0.002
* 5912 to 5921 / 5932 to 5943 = -0.006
